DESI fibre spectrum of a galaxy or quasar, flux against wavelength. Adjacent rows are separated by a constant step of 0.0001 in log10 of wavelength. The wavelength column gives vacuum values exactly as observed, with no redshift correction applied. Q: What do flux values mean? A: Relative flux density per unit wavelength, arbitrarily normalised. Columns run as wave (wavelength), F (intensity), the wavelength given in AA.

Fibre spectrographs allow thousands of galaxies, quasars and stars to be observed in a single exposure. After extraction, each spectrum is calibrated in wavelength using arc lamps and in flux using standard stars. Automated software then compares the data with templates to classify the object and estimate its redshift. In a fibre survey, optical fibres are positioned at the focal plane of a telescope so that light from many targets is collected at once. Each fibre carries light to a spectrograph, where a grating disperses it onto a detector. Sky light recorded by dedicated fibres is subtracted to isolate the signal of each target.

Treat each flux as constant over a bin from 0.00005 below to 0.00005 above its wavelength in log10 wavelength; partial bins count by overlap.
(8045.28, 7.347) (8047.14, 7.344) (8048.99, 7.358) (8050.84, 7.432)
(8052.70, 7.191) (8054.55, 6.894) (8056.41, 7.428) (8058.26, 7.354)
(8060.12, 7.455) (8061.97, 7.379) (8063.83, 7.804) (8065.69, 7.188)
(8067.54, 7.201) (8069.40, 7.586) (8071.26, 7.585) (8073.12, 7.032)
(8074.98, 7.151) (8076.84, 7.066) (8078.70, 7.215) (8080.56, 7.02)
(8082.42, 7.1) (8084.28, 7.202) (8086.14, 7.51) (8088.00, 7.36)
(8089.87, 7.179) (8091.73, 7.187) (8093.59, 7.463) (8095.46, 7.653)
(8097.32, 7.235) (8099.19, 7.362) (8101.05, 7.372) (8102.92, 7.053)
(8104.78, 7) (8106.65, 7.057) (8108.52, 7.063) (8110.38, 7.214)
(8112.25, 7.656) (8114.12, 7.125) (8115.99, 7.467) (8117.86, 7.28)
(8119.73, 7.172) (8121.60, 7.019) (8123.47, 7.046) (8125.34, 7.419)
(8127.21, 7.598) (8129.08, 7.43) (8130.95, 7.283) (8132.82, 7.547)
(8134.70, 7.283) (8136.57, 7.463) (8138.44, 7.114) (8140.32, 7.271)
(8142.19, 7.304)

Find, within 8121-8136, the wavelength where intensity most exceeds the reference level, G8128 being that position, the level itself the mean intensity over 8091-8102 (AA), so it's 8127.21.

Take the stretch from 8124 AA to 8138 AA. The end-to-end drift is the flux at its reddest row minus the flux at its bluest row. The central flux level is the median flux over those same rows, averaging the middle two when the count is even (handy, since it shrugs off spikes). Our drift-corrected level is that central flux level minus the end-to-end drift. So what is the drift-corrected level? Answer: 7.39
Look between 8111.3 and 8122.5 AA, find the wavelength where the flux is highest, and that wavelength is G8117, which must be 8112.25 AA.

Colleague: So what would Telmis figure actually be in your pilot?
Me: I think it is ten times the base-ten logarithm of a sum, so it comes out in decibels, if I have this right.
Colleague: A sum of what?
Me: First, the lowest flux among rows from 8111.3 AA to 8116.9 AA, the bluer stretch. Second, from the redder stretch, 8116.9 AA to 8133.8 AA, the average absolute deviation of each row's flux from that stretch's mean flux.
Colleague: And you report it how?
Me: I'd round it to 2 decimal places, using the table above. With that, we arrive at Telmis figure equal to 8.63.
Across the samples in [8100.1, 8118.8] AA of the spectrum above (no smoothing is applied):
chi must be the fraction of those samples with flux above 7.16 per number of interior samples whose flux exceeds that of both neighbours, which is 0.25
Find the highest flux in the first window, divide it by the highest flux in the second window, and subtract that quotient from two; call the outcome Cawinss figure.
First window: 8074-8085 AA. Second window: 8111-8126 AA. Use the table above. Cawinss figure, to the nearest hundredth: 1.06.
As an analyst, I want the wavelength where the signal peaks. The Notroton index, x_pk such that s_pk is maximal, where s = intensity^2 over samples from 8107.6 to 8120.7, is 8112.25 AA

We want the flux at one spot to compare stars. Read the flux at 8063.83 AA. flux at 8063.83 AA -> 7.804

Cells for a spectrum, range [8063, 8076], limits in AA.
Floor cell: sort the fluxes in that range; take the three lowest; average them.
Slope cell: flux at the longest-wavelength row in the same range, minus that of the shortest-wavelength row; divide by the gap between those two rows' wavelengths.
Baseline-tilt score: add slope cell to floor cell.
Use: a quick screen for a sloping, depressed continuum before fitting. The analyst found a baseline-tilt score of 7.07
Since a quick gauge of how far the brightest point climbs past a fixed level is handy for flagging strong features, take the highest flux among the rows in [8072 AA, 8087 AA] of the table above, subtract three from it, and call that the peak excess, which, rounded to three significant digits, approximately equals 4.51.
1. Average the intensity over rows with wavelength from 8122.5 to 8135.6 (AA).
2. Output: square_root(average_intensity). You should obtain 2.72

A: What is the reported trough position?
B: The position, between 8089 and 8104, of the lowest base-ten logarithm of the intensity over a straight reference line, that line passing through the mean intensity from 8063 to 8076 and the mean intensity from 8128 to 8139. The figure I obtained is 8102.92 AA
